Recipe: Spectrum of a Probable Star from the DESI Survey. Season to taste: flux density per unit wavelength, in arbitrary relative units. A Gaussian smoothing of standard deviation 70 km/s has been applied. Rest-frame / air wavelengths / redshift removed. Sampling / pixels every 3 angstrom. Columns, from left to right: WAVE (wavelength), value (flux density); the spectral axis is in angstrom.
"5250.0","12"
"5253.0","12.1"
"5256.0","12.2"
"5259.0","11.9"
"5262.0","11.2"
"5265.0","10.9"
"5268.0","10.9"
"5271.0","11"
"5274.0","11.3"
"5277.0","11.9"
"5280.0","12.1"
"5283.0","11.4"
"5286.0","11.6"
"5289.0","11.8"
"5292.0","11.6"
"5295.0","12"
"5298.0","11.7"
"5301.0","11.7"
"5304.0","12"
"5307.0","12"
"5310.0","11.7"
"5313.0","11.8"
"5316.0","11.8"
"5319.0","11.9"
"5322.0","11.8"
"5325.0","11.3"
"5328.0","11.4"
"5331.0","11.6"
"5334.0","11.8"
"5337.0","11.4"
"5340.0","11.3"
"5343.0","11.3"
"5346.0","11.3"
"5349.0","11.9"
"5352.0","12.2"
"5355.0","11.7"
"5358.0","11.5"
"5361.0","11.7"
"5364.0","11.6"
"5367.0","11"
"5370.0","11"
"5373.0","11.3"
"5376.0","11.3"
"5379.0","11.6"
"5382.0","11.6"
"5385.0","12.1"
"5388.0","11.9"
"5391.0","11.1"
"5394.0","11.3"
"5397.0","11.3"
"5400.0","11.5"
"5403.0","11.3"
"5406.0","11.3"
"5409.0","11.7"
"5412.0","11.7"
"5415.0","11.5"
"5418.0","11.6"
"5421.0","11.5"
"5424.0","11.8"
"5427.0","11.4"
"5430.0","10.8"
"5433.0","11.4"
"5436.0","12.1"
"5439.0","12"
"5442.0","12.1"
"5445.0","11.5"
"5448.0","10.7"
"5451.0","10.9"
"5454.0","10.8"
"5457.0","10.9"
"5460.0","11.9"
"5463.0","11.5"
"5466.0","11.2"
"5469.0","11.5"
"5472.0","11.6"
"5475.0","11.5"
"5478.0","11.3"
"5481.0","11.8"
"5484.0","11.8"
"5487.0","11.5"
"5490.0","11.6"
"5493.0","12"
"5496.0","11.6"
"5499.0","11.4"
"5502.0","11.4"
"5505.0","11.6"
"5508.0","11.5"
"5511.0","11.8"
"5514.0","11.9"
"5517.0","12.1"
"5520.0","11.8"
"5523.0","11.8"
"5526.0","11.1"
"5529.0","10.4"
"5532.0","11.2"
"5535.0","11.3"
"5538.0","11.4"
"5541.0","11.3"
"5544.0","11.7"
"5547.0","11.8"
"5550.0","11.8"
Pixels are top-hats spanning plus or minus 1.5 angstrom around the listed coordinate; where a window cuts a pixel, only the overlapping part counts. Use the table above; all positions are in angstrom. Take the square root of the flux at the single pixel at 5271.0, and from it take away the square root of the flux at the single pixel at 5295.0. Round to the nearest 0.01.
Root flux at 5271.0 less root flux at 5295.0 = -0.15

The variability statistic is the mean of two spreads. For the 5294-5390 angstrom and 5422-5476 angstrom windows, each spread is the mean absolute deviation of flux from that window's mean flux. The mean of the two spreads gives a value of 0.306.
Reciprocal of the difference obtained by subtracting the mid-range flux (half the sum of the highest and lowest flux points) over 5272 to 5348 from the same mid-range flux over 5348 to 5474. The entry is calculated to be -4.0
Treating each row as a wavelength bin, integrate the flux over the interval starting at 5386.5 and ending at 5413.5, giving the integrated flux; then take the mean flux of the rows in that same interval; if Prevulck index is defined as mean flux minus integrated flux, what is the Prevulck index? -298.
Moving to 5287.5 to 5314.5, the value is -307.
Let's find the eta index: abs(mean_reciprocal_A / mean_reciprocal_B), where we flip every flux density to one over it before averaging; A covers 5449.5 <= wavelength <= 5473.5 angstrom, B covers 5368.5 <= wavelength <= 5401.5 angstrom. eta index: 1.015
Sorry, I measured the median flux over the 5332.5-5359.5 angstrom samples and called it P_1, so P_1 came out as 11.5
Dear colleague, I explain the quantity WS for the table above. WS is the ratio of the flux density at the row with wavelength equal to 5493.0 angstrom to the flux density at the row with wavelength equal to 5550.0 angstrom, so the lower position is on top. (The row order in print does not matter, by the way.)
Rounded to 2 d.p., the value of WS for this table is 1.02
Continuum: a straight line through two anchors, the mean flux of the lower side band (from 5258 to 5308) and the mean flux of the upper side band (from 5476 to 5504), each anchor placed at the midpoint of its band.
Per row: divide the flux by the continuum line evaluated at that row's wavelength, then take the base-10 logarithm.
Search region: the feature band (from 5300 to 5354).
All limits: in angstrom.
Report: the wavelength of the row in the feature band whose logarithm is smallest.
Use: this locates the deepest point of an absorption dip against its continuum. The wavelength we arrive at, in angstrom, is 5346.0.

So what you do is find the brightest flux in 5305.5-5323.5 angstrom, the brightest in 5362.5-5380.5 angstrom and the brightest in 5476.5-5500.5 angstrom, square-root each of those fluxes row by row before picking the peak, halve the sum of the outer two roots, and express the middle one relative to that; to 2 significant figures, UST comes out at 0.98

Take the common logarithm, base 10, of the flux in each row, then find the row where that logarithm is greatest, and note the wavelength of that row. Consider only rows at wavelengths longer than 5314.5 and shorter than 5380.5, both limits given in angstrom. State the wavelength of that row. 5352.0 angstrom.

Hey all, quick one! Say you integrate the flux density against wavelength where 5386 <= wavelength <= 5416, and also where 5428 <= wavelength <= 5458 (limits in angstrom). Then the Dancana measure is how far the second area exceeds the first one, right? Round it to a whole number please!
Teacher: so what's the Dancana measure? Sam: -4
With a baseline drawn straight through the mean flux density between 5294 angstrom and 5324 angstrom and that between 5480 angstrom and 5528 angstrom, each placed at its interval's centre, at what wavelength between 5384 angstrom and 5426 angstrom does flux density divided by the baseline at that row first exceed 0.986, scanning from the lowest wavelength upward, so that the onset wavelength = 5385.0 angstrom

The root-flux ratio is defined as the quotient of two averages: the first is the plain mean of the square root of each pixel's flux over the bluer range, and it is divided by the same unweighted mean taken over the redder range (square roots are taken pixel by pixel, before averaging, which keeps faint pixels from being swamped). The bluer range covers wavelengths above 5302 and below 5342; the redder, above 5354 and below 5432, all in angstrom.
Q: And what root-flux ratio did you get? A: 1.01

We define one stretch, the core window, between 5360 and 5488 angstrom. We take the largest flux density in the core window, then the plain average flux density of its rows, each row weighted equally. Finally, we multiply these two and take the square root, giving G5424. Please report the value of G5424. 11.78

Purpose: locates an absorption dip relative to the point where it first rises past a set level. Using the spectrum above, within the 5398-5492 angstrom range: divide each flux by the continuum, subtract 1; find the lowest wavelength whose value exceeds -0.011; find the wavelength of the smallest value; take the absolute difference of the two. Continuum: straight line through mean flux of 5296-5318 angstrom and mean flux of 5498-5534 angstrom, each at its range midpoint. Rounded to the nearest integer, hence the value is 39 angstrom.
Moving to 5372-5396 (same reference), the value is 12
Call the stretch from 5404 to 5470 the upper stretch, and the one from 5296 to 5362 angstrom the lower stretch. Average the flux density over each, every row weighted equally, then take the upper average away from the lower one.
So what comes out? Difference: 0.23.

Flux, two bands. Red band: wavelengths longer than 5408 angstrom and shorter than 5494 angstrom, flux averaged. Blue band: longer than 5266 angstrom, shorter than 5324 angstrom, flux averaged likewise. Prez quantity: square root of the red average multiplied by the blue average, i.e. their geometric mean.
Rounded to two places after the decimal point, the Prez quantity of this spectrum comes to 11.59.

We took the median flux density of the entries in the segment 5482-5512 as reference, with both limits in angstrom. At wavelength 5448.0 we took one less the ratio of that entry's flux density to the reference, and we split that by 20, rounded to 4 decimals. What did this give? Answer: 0.0039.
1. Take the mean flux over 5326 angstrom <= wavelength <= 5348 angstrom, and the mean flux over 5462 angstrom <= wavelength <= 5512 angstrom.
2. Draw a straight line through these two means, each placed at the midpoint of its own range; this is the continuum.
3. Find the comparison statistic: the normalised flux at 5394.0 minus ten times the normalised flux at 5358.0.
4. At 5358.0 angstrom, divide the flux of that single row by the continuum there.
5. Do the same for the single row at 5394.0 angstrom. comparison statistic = -9.05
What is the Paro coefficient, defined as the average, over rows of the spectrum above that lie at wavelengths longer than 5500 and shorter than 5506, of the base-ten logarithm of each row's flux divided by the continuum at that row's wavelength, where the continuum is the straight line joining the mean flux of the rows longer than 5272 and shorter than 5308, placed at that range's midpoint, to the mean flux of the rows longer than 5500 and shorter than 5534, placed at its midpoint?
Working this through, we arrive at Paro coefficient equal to -0.001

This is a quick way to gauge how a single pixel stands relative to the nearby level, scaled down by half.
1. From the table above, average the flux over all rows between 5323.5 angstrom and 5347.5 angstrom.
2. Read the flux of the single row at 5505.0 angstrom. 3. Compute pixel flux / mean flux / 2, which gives 0.508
